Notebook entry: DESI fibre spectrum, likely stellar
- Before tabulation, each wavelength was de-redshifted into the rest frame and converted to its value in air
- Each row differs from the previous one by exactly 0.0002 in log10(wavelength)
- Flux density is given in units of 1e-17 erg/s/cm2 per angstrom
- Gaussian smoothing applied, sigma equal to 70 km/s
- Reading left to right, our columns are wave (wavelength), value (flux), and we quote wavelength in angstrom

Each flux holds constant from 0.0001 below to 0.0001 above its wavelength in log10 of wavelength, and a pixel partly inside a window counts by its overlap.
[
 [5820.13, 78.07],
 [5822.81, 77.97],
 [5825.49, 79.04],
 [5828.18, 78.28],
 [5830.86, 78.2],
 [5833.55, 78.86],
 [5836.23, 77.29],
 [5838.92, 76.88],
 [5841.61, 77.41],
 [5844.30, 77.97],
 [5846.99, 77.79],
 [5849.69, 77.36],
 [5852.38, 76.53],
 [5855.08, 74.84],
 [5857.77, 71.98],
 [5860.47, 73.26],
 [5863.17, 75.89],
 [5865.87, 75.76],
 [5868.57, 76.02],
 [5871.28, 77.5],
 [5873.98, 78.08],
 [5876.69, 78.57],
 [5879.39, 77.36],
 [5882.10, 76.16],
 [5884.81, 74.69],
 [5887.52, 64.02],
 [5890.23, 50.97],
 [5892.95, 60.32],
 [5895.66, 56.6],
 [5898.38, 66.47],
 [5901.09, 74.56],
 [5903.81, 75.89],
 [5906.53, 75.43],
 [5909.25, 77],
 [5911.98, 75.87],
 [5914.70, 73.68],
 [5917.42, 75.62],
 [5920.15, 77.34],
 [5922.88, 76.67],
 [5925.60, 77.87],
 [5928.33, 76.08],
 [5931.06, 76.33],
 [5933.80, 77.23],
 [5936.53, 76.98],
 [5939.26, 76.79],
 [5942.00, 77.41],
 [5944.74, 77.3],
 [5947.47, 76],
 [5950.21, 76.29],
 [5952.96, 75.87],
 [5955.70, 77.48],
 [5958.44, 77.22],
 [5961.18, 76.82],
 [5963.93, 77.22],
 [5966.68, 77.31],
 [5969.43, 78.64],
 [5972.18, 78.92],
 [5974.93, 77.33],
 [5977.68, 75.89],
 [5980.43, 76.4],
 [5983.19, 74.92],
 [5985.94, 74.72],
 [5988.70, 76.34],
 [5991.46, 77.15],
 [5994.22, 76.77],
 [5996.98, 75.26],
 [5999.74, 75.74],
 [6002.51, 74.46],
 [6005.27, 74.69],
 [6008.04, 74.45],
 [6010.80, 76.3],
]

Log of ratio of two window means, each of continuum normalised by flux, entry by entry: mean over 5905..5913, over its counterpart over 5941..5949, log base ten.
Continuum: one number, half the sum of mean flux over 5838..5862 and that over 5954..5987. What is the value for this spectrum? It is 0.00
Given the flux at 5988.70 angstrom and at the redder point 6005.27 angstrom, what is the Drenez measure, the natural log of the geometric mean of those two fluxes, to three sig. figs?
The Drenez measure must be 4.32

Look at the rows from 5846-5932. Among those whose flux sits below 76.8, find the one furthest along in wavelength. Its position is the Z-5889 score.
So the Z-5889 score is 5931.06 angstrom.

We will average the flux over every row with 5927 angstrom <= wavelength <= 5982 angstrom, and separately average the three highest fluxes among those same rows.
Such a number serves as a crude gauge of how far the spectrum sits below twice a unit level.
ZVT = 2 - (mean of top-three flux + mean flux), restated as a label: -153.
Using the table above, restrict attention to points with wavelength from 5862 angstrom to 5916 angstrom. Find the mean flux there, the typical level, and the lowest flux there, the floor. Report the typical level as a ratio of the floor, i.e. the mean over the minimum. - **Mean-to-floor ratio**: 1.41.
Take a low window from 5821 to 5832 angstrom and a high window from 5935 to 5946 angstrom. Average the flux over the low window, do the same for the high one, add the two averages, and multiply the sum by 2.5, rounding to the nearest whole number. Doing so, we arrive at 389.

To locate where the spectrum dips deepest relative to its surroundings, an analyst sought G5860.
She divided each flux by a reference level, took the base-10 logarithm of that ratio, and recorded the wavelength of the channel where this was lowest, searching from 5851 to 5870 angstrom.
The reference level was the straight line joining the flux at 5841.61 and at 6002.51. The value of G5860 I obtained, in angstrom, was 5857.77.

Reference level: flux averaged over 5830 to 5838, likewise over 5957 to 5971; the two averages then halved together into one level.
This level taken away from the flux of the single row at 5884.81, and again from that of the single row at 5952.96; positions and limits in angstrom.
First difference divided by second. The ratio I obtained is 1.6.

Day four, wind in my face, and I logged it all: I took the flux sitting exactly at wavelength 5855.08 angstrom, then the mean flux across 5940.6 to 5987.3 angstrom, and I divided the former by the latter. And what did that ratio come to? 0.97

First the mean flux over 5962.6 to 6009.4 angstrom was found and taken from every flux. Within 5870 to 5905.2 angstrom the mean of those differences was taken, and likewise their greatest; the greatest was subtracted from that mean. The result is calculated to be -8.5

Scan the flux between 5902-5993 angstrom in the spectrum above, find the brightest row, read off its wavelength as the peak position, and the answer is 5972.18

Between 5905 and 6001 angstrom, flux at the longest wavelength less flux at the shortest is 0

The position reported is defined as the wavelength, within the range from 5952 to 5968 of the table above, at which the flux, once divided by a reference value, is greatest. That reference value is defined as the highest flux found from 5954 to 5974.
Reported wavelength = 5955.70 angstrom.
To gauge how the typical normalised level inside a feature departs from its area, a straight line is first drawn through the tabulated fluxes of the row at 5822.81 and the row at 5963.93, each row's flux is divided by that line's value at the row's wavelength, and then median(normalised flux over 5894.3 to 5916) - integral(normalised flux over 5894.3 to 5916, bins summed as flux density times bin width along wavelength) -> -19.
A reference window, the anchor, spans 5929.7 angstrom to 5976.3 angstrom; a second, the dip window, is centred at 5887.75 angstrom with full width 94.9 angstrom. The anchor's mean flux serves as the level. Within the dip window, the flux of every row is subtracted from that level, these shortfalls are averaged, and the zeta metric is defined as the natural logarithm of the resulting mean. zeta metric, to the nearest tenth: 1.2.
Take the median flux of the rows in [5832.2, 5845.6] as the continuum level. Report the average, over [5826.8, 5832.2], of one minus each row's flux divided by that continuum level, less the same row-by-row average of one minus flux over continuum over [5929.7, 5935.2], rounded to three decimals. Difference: -0.019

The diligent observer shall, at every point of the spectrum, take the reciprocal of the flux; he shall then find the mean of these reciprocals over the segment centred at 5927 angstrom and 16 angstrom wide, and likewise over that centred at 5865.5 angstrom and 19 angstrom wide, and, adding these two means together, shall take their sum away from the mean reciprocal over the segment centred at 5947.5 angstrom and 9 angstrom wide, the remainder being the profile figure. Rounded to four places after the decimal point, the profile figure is -0.0132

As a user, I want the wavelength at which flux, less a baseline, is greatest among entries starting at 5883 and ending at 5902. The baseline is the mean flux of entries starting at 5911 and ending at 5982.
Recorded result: 5884.81 angstrom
